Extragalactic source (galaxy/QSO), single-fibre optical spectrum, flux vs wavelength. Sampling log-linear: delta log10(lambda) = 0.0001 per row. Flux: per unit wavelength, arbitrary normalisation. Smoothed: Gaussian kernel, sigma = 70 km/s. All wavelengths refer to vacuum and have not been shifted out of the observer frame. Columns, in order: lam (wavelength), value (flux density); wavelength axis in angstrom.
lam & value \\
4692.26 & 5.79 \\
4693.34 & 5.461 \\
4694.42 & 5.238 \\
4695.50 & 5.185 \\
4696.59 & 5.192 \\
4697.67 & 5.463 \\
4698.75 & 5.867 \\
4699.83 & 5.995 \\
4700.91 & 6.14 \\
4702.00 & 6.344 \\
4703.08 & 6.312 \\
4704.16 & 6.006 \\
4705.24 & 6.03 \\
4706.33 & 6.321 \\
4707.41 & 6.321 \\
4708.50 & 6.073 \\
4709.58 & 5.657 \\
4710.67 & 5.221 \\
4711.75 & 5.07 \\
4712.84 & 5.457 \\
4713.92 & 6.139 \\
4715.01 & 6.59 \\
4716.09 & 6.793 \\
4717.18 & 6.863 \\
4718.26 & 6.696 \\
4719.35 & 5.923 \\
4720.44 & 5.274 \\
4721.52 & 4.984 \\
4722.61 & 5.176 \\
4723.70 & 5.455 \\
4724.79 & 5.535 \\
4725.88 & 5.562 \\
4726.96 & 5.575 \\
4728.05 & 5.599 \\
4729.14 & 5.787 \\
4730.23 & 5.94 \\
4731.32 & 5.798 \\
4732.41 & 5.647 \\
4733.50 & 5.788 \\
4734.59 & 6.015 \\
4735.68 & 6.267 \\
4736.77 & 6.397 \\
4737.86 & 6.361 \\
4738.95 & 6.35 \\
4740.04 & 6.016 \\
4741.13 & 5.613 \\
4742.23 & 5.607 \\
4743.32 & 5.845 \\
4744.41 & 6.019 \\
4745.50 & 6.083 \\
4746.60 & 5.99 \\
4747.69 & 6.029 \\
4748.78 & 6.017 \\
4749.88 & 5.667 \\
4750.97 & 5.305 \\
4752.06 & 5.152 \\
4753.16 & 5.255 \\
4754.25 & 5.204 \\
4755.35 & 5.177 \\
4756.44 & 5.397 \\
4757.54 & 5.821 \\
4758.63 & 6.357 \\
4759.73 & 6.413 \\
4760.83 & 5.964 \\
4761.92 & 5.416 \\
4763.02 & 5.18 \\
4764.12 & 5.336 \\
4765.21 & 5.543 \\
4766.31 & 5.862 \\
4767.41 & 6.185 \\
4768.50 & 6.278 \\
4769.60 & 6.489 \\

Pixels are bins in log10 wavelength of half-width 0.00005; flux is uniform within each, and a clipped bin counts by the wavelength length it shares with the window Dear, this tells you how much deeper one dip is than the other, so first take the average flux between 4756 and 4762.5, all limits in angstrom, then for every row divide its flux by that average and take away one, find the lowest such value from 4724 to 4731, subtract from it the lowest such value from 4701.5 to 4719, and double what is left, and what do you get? 0.16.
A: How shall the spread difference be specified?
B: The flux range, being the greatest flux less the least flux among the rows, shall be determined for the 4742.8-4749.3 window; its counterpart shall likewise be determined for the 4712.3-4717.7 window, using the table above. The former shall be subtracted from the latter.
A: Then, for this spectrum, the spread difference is 1.2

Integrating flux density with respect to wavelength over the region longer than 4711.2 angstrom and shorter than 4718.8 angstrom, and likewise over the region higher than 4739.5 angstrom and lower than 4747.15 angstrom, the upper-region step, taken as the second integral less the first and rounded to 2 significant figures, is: -2.4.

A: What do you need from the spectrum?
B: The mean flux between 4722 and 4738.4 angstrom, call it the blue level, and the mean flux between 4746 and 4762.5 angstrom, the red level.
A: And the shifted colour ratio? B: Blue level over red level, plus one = 2.020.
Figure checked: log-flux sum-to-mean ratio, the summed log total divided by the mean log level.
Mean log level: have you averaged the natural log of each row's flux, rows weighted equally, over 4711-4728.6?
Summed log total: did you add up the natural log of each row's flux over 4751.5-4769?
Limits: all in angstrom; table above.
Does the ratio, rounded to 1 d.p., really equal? 15.8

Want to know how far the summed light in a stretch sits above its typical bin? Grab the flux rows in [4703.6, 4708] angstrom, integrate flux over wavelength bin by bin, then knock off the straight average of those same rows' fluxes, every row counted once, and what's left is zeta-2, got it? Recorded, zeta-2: 21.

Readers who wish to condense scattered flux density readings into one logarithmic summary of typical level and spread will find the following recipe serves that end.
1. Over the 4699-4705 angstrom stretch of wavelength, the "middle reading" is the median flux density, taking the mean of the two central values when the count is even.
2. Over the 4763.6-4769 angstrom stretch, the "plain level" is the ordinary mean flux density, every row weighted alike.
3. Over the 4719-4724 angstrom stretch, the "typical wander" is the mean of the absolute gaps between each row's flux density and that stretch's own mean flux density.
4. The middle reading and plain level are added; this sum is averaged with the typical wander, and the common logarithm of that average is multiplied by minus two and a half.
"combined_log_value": -1.97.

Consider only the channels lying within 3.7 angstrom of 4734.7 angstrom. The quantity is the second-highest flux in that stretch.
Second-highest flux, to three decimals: 6.361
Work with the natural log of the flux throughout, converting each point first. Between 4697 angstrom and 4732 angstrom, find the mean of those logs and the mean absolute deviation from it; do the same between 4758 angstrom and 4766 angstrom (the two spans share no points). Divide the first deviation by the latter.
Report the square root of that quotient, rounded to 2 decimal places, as 0.97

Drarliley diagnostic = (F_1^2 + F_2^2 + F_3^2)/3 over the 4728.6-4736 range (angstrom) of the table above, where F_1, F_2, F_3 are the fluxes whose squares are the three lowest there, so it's 33.0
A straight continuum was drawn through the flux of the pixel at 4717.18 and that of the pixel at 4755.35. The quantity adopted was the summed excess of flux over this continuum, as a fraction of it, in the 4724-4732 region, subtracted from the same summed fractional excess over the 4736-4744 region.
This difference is 1.0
